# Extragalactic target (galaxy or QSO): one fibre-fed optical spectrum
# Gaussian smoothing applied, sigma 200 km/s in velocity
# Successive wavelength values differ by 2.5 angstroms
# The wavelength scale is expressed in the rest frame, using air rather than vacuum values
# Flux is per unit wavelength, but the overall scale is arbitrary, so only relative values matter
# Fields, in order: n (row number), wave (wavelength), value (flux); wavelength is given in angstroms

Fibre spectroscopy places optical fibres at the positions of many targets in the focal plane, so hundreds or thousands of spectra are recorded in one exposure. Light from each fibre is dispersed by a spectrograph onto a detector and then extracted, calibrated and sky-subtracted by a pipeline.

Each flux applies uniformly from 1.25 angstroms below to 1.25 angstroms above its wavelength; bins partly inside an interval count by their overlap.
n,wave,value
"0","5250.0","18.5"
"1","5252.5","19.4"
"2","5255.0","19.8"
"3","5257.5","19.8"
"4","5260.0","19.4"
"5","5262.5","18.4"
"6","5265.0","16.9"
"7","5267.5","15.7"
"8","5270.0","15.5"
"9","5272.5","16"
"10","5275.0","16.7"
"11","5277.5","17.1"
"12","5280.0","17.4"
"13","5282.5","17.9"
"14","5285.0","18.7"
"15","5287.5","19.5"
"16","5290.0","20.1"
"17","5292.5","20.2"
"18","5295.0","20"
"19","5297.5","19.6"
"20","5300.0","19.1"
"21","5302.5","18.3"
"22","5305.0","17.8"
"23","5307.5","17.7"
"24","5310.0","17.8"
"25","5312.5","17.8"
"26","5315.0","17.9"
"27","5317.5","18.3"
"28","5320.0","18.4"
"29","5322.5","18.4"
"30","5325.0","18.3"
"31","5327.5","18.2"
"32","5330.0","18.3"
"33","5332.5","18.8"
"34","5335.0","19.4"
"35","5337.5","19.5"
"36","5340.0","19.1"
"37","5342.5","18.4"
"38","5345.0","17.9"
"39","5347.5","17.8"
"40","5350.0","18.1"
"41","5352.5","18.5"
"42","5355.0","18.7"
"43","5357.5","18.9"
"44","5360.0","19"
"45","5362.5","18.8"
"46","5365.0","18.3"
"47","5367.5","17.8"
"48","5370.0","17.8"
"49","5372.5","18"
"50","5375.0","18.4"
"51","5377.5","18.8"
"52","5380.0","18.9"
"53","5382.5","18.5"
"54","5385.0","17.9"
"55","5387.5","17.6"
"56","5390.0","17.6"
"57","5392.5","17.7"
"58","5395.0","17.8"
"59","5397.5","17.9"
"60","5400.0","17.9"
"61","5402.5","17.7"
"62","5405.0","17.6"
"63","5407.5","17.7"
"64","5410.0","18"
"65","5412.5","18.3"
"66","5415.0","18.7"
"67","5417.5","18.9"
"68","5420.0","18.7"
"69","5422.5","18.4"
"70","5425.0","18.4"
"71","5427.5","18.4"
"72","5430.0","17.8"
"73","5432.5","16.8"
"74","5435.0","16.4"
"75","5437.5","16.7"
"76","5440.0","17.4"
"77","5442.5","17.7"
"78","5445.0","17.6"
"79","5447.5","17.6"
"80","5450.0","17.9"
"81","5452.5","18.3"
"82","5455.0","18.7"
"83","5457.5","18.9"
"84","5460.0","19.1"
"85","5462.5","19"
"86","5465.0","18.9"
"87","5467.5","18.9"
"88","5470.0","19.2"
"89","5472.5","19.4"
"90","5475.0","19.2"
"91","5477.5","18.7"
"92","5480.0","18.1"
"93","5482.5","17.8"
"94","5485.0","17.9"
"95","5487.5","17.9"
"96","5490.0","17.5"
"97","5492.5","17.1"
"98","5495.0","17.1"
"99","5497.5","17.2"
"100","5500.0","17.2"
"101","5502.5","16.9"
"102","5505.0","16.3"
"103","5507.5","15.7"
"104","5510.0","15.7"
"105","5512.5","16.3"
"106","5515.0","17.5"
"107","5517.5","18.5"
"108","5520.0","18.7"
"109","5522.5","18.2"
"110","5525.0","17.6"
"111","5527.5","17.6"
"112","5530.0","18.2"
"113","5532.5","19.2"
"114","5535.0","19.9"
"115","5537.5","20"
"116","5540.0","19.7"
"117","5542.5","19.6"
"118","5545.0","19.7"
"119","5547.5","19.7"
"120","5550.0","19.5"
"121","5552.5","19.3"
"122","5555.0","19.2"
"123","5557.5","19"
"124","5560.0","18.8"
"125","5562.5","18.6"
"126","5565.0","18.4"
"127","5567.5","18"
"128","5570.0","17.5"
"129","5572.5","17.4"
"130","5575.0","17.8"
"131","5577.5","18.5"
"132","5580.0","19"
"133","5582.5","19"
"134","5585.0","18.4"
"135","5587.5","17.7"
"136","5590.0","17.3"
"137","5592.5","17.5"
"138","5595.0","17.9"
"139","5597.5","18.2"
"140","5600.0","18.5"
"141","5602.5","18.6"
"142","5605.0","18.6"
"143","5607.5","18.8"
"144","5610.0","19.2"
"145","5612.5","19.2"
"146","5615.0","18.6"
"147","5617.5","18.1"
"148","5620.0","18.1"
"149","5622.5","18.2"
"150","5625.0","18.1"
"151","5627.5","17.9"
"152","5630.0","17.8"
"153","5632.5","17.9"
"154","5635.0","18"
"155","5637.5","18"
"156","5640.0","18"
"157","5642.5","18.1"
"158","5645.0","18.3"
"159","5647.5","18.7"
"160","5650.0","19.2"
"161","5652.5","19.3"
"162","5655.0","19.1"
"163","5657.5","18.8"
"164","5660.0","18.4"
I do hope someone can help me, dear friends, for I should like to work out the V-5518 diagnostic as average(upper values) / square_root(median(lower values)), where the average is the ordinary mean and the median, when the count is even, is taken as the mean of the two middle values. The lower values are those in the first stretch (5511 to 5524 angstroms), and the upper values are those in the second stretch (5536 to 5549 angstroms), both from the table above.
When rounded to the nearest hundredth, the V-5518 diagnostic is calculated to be 4.63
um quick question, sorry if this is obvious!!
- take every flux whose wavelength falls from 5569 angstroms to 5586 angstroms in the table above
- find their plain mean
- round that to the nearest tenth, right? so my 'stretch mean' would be 18.2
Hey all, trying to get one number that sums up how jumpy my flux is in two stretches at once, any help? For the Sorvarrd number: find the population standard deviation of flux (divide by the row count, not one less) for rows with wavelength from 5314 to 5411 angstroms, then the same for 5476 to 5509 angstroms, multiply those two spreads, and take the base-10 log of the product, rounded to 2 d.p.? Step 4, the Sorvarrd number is -0.42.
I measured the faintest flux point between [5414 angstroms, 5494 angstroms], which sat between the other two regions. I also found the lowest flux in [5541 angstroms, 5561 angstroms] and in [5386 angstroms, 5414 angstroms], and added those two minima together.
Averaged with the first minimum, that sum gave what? 26.4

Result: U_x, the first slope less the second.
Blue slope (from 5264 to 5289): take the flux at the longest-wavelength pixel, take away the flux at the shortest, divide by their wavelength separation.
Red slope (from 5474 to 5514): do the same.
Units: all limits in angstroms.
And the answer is 0.19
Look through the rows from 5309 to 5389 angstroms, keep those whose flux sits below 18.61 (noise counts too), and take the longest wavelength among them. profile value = 5387.5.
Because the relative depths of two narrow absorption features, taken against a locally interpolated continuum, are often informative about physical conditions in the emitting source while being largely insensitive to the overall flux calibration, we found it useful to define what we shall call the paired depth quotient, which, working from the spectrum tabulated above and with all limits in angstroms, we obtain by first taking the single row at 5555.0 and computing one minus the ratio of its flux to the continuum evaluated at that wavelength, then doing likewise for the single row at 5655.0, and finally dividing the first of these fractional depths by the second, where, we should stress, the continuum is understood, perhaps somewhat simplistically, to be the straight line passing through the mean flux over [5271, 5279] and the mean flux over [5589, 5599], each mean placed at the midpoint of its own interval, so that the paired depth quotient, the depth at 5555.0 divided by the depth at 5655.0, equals 1.4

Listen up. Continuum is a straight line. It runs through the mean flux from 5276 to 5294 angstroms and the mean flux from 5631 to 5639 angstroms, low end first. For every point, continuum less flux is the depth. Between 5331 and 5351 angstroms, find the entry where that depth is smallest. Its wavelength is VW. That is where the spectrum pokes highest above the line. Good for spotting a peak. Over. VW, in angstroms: 5337.5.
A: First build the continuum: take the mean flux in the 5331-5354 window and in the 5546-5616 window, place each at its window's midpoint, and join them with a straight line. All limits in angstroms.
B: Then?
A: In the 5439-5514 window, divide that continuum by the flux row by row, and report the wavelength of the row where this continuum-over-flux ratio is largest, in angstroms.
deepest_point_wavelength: 5507.5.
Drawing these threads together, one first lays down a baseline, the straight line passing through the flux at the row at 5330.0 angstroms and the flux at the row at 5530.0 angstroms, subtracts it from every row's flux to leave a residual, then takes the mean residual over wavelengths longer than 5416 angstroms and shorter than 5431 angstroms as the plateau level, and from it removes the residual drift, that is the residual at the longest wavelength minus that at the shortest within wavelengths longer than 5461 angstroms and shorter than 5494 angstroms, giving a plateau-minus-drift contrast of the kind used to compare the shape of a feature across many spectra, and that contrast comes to 2.1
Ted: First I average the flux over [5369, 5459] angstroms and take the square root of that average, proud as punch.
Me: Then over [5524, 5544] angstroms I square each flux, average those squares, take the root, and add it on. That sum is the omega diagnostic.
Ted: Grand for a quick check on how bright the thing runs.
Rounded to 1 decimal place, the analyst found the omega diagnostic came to 23.2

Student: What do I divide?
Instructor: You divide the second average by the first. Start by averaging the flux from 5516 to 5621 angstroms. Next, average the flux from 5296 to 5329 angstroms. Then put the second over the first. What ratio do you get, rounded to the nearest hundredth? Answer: 0.98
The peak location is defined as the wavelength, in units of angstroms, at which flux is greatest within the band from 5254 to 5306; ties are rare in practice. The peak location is 5292.5 angstroms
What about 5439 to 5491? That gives 5472.5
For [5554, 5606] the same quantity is 5555.0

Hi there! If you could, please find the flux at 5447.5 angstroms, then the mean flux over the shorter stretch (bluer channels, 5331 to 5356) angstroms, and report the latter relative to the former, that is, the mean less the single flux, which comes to 1.0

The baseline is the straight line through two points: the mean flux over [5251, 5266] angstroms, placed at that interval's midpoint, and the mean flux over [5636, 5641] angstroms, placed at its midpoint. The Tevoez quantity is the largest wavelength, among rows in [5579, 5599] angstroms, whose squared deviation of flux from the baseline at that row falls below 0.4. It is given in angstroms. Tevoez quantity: 5597.5 angstroms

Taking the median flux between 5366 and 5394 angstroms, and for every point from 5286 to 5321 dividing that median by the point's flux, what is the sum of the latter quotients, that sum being 13.4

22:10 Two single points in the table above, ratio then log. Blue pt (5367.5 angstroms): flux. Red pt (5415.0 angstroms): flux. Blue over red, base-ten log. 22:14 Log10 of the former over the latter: -0.021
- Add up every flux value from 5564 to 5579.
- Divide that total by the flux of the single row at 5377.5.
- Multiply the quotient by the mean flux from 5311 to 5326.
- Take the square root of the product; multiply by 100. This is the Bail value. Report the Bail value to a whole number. 1020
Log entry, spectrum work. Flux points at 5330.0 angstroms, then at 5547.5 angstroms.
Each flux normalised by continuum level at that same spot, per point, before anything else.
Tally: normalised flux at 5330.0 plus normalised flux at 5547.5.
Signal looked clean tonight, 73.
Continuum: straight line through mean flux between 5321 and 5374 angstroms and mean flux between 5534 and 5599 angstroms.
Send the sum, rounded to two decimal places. 2.05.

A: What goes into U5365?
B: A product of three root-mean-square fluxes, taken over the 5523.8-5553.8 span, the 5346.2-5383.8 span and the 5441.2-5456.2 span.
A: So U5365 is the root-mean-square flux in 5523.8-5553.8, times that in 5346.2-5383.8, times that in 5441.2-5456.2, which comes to 6352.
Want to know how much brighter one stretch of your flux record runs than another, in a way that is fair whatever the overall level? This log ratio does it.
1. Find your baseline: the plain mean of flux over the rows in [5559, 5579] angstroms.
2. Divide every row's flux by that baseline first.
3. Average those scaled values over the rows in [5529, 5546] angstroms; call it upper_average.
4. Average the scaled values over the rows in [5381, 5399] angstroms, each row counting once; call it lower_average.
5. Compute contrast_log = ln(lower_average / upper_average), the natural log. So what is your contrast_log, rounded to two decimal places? -0.09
